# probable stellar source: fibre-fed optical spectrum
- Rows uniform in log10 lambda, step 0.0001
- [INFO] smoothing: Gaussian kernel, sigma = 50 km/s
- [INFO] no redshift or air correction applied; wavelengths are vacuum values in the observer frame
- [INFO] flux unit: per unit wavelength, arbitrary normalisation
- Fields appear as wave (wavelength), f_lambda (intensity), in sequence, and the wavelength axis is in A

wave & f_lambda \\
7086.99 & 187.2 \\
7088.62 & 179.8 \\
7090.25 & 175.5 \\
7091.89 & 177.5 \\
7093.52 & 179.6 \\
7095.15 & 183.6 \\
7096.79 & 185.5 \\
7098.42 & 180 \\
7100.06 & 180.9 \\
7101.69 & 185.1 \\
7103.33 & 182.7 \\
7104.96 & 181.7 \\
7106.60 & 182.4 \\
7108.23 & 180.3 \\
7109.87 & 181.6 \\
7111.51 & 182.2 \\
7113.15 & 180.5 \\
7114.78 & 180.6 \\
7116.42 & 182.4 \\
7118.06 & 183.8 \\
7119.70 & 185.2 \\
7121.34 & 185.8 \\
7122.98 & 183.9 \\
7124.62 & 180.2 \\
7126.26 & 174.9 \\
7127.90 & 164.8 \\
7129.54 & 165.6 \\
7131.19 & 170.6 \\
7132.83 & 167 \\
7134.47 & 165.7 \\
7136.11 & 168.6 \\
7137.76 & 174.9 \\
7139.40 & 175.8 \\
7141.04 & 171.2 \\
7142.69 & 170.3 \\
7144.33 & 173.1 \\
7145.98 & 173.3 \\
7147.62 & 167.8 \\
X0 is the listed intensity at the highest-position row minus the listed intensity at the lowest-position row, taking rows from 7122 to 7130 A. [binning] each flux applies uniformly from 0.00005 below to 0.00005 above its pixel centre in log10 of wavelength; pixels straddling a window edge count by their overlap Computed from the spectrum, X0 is -18.3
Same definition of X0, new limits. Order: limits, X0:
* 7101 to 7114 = -4.6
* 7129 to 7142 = 5.6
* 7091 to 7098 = 8.0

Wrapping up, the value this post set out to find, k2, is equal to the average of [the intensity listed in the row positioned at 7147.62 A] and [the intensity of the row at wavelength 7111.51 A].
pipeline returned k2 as 175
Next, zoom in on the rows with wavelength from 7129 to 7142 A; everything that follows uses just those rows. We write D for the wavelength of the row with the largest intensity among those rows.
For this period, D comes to 7139.40 A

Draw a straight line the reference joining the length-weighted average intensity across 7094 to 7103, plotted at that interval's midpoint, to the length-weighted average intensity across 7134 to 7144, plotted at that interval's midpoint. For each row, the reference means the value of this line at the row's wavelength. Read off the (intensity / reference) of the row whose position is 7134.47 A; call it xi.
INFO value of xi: 0.96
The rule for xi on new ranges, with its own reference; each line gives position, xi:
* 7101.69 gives 1.02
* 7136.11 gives 0.98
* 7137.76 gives 1.02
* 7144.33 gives 1.02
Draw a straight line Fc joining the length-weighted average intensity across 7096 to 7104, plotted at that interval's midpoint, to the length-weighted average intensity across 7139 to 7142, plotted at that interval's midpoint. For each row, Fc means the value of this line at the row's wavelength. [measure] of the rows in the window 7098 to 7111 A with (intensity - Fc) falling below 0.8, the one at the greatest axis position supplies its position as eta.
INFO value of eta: 7108.23 A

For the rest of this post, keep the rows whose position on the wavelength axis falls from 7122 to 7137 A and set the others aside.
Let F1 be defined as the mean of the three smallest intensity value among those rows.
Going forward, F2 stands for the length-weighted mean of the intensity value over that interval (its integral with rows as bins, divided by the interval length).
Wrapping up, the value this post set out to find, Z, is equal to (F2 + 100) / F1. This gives 1.64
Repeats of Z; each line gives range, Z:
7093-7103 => 1.57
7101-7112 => 1.56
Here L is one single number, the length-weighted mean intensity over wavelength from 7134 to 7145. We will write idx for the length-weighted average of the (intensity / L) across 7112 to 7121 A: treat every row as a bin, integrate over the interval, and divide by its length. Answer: 1.06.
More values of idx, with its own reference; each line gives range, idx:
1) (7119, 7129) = 1.04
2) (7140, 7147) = 1.00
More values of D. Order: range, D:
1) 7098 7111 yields 7101.69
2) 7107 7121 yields 7119.70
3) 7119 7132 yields 7121.34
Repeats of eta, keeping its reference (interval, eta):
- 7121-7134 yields 7132.83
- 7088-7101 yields 7100.06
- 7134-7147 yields 7142.69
